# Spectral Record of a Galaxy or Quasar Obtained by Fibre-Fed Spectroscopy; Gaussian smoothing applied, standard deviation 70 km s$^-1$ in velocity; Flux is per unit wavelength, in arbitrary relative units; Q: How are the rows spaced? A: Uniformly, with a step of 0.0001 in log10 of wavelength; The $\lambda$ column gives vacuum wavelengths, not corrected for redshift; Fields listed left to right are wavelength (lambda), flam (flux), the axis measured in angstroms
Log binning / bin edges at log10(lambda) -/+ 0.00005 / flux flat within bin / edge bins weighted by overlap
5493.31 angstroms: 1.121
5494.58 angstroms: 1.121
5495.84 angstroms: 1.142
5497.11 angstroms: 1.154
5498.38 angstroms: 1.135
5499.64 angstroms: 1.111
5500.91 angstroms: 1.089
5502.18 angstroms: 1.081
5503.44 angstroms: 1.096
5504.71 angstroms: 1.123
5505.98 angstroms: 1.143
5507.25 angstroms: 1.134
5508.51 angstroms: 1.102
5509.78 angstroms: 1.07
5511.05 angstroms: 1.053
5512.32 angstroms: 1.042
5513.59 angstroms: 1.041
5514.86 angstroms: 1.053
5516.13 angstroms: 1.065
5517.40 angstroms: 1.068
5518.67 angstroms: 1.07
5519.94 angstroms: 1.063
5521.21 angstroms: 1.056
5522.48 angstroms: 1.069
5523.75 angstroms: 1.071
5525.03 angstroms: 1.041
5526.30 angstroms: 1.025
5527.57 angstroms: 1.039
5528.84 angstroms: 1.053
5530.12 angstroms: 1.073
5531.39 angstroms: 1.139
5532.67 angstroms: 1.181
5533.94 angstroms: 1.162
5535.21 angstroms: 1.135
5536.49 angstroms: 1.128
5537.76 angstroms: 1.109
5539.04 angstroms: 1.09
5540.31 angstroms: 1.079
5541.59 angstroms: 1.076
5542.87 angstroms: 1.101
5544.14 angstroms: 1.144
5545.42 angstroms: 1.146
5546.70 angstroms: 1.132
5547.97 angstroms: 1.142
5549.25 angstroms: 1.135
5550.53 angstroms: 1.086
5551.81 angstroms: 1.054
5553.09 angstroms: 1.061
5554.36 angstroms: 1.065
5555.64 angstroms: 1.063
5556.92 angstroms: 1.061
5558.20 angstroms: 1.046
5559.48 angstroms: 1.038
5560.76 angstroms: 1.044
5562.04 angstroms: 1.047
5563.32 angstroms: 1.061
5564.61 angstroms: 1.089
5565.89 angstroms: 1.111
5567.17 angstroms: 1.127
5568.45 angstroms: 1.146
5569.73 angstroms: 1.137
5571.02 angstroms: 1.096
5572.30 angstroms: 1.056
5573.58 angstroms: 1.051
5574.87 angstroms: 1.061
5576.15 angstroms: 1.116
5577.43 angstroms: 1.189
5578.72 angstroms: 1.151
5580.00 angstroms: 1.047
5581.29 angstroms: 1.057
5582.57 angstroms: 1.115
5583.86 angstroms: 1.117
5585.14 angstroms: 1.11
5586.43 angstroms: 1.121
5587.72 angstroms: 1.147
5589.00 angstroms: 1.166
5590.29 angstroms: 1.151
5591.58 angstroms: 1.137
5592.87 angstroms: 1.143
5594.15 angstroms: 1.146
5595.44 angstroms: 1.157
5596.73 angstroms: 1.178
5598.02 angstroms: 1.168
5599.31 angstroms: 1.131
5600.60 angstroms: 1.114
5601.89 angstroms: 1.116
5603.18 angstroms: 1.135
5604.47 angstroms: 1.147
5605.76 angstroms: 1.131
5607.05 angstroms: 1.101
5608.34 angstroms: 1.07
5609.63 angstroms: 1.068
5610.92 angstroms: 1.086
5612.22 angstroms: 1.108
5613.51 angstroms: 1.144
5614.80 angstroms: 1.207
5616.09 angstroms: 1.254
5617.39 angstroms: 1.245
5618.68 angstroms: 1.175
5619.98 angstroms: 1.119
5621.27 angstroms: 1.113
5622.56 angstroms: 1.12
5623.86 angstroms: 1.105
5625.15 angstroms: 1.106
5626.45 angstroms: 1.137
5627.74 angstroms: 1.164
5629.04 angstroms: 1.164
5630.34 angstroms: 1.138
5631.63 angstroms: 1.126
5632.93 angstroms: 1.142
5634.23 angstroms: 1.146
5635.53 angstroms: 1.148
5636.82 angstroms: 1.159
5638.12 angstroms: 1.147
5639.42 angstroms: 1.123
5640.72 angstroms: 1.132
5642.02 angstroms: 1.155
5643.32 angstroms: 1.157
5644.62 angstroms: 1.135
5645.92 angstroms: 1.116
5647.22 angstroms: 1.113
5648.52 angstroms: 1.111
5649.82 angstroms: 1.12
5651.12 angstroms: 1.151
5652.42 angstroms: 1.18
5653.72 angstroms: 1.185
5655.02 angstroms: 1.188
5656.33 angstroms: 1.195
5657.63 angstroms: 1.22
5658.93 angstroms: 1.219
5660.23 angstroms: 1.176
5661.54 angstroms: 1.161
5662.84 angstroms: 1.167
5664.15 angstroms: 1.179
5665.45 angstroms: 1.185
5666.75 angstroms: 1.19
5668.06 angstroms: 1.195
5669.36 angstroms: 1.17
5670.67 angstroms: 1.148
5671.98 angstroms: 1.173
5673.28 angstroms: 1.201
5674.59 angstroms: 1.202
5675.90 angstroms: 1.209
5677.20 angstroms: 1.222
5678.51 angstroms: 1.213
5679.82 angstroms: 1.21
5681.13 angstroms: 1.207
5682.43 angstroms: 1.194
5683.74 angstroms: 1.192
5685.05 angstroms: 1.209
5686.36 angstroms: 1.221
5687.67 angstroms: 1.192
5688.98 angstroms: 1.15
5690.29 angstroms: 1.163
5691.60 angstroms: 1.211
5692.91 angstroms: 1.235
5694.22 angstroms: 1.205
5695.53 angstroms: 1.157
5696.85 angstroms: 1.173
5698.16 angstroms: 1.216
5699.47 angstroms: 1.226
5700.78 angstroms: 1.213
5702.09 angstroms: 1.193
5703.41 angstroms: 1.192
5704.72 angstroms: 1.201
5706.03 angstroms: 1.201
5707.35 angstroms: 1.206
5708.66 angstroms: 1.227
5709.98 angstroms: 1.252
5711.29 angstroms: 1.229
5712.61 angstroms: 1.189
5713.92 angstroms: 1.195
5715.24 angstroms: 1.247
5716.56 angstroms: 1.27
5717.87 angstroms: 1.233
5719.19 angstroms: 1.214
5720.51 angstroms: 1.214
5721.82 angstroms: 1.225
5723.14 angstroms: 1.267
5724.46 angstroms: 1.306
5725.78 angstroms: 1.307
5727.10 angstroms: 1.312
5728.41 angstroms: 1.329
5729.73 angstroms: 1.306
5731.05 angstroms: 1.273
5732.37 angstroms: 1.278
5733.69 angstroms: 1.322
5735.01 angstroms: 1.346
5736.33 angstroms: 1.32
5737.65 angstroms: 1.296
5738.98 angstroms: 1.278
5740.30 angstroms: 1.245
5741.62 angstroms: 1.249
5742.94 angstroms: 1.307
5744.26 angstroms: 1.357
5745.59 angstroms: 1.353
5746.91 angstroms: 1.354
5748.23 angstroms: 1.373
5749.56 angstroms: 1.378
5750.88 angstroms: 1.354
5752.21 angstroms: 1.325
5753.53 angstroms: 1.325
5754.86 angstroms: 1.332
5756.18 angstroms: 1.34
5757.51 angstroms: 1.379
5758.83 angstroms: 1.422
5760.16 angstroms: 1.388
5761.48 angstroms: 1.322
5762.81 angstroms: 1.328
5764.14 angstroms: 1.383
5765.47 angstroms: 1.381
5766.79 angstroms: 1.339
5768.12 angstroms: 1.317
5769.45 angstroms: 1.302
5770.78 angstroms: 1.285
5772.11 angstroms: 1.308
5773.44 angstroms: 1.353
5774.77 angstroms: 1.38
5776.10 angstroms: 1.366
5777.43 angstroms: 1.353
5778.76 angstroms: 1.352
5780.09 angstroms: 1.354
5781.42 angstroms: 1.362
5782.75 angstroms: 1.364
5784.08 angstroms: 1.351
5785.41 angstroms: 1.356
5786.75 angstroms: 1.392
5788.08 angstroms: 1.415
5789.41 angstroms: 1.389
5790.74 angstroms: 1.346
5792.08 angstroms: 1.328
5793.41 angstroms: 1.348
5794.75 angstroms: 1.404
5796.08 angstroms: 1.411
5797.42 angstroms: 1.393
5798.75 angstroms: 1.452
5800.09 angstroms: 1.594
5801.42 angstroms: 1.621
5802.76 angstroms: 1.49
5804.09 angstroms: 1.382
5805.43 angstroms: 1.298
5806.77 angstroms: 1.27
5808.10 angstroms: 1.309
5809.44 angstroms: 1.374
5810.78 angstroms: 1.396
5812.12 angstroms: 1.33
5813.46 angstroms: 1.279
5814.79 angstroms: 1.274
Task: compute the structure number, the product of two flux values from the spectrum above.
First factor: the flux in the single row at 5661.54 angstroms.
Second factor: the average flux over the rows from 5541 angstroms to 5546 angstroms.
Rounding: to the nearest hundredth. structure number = 1.30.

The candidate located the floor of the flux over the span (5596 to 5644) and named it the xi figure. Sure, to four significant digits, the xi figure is 1.068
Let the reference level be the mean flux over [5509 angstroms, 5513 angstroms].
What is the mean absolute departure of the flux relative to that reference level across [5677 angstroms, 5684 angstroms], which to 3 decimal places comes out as 0.151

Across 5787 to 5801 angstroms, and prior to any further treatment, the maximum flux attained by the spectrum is 1.594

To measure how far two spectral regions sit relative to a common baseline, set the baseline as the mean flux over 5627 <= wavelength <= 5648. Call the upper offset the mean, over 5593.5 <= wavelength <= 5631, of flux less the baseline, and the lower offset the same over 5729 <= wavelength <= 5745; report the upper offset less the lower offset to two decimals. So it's -0.16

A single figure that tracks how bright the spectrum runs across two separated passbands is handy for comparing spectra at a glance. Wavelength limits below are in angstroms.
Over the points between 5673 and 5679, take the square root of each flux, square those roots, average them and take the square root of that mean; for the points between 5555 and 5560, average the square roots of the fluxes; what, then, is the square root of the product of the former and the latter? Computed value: 1.06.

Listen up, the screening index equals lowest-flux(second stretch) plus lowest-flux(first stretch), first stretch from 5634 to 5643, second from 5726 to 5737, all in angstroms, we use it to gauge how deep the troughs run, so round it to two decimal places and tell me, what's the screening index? 2.40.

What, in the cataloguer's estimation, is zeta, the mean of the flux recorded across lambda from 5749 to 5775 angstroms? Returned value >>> 1.35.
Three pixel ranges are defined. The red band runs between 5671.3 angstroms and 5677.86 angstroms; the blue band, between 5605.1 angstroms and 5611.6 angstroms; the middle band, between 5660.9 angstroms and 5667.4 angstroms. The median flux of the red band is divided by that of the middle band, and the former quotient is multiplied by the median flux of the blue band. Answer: 1.11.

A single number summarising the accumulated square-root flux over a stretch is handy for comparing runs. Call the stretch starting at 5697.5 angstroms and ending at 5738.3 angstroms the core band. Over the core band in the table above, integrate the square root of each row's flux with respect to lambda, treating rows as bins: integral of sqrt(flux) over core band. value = 46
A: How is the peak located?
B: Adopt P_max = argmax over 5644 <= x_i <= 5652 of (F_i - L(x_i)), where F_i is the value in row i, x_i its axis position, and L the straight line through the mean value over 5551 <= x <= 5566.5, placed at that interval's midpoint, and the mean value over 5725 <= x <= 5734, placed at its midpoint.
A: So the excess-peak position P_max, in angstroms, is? 5651.12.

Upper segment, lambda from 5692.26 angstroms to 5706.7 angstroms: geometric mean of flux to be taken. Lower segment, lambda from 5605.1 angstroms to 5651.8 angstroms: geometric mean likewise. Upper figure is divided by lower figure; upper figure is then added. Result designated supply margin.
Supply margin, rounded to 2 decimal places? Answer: 2.26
